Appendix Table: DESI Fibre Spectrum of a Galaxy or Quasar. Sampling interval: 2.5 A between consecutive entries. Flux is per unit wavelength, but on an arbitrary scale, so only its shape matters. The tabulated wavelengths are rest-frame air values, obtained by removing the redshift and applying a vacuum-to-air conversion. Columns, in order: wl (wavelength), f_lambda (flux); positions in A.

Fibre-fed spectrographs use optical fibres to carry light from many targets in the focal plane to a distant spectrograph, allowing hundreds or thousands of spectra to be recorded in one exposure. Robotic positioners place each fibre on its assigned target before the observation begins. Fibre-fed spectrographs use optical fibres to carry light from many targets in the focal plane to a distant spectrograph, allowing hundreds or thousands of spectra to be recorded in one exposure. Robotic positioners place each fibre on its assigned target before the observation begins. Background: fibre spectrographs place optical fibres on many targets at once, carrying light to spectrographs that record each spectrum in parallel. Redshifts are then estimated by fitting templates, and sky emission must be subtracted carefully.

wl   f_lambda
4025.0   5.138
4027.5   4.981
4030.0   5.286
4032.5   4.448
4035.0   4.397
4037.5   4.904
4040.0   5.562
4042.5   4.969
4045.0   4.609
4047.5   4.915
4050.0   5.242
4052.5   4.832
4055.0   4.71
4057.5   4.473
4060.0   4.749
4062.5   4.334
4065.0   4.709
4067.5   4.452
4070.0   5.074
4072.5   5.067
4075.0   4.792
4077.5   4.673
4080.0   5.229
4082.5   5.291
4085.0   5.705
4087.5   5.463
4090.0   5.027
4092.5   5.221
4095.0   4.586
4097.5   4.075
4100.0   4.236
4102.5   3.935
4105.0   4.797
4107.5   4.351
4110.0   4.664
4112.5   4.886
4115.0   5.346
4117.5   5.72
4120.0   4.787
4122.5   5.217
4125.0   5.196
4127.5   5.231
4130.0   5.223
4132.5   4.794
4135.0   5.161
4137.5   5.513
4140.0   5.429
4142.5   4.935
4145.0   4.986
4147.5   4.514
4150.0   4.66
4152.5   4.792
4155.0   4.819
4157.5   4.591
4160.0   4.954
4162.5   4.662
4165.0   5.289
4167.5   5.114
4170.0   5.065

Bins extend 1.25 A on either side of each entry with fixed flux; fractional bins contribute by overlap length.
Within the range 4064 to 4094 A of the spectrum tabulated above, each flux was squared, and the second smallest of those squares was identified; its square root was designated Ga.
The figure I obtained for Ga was 4.67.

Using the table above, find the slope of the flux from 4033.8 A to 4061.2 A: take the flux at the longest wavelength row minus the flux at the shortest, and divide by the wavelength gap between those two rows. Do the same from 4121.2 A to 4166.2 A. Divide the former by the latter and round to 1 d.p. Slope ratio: 8.3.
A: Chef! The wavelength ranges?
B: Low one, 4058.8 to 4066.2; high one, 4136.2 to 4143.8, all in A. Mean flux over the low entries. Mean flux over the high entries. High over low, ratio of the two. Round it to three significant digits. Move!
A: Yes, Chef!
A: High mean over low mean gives 1.15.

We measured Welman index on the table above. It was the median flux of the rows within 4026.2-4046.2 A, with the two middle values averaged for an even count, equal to 4.94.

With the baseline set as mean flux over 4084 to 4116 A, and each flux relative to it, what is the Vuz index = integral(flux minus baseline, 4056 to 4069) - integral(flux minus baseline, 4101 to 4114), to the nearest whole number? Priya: 0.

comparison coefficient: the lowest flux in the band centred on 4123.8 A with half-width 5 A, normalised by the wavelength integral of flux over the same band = 0.0937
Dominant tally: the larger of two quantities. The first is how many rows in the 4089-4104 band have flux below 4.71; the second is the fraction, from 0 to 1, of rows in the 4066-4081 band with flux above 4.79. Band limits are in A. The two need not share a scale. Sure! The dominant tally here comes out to 4.0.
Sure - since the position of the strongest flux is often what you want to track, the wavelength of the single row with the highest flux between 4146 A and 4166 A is 4165.0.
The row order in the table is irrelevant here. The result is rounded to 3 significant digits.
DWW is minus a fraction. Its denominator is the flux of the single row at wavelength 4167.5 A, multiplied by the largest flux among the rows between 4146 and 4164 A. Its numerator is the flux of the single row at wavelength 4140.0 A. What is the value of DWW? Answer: -0.214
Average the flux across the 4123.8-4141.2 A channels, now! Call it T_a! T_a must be 5.2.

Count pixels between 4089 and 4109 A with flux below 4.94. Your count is 6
